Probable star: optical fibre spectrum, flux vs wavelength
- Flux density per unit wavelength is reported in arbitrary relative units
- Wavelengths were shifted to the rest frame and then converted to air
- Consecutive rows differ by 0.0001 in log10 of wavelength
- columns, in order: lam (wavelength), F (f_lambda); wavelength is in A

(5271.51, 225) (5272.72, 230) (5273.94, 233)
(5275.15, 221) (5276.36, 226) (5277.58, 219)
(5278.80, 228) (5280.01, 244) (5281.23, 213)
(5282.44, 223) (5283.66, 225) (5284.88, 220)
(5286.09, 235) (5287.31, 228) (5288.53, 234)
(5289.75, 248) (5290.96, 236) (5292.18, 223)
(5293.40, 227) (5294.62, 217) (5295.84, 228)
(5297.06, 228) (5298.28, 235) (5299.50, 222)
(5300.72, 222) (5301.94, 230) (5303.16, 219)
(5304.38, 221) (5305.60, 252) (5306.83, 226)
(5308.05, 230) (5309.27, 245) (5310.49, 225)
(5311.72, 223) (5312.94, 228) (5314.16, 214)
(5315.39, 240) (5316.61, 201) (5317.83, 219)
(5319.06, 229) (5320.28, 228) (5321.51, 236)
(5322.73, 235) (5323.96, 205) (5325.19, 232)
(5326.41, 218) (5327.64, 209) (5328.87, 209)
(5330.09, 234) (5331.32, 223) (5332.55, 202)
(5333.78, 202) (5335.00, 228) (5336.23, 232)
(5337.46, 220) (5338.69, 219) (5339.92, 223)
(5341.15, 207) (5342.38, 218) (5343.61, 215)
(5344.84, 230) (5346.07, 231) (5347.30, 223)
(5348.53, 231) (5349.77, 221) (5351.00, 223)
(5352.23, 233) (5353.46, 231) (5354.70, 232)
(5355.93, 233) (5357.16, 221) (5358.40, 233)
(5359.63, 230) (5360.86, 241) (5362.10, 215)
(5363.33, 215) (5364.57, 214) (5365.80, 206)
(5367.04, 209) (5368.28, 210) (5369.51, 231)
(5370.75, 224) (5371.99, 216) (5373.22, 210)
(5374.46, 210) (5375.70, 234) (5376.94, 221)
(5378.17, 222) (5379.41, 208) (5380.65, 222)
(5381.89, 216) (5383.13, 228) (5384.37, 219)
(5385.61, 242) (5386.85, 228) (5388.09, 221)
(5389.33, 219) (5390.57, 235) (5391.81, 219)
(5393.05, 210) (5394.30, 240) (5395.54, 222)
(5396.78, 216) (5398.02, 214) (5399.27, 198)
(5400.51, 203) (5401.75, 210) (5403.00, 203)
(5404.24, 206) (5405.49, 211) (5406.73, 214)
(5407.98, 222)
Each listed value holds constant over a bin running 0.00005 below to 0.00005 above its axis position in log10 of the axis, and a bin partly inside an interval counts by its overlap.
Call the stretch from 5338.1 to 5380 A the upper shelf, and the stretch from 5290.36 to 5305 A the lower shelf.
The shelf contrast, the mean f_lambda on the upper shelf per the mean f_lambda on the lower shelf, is 0.98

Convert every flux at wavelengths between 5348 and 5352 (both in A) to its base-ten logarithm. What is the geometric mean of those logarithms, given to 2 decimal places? 2.35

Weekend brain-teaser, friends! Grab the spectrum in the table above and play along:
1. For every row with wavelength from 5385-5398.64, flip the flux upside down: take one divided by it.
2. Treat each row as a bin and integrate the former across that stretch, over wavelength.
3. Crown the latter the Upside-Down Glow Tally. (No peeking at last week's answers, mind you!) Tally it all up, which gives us 0.0610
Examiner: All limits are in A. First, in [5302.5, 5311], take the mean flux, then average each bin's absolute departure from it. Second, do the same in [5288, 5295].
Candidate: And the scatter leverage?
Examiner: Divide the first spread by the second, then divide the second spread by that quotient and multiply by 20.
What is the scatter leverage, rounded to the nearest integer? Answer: 146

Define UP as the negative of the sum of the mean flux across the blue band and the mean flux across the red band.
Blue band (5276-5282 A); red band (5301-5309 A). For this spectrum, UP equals -456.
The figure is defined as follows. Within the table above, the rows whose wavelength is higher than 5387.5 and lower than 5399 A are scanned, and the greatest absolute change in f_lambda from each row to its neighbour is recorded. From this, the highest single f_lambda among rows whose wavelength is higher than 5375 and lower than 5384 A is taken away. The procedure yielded -204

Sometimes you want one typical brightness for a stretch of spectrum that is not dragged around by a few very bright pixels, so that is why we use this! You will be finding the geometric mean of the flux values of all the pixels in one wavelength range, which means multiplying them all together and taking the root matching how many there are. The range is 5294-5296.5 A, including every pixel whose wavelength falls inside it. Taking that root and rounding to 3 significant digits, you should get 222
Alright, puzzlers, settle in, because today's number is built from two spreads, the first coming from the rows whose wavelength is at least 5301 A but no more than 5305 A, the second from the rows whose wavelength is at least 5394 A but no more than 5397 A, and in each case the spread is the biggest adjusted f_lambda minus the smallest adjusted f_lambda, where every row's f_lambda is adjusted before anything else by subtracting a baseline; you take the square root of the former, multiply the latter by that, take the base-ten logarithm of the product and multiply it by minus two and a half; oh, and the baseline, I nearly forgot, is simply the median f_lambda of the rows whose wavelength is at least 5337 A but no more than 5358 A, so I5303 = -4.8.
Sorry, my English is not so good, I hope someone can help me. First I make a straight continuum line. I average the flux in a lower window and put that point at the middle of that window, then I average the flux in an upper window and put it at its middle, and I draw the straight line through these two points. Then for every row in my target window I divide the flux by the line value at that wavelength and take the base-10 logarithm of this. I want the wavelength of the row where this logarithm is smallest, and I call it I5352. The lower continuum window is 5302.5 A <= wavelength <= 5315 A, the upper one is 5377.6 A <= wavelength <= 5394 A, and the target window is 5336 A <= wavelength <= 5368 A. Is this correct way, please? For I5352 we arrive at 5341.15 A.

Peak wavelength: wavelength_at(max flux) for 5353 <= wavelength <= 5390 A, 5385.61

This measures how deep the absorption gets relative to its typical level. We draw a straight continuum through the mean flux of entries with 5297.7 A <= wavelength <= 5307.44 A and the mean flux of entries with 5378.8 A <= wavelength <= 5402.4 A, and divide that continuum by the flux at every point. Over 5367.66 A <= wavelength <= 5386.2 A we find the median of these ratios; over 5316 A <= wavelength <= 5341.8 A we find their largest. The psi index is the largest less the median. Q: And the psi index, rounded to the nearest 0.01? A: 0.13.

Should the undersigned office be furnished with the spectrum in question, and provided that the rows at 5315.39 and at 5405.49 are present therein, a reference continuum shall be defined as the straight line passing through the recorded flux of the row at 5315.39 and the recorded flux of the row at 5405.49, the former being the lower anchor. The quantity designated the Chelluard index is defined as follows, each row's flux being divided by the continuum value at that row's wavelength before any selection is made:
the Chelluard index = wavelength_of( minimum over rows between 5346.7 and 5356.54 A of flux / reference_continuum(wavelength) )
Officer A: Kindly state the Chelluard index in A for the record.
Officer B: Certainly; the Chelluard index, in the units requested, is 5349.77 A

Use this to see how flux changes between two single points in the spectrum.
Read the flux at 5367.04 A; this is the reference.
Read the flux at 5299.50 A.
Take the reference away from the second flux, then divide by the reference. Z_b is 0.062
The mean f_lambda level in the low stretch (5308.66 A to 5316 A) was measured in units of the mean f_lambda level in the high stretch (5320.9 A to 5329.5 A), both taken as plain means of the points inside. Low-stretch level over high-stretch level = 1.04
